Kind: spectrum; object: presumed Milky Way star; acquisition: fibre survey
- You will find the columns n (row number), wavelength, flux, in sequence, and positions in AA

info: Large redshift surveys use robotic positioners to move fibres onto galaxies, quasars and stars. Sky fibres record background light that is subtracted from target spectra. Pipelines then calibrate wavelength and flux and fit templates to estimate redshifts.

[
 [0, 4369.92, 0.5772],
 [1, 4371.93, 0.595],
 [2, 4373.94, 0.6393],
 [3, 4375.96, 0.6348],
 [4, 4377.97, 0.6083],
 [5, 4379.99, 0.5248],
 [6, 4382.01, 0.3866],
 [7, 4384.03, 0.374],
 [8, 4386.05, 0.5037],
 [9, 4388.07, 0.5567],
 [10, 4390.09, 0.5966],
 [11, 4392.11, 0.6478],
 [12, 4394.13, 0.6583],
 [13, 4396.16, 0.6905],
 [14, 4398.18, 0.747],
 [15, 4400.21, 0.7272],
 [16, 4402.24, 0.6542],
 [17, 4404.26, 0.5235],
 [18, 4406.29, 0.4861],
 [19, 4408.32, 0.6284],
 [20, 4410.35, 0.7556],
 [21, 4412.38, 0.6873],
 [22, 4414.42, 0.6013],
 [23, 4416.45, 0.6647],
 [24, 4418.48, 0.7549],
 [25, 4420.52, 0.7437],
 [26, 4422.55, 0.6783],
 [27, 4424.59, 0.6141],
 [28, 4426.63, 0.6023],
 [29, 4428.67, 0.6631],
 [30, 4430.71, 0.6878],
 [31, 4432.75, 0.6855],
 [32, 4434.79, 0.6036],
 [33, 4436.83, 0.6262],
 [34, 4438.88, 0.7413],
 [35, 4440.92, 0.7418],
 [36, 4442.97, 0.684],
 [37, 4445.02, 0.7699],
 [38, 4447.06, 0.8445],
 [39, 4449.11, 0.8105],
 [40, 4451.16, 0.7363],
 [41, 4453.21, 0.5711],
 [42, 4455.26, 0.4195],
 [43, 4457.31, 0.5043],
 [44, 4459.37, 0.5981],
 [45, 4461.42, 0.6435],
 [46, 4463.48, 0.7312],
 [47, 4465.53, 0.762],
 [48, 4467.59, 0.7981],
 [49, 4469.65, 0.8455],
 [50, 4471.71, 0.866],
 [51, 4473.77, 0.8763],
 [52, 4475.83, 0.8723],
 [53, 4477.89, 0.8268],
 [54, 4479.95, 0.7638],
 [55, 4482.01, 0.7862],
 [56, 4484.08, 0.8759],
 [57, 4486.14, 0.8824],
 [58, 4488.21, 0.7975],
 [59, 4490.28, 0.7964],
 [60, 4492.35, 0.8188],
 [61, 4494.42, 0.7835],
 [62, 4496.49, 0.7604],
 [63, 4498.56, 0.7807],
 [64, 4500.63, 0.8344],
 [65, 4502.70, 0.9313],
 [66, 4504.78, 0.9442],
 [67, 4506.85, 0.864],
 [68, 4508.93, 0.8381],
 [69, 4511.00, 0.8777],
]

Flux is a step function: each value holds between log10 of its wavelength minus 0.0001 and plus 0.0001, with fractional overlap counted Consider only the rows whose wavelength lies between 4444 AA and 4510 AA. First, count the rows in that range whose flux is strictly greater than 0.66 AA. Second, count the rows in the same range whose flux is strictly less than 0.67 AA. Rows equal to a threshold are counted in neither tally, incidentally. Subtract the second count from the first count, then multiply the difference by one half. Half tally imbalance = 11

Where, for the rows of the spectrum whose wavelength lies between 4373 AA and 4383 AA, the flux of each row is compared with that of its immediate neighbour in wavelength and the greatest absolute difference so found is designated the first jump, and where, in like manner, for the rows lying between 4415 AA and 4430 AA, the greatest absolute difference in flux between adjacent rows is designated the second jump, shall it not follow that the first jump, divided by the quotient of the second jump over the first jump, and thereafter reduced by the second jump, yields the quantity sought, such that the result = 0.12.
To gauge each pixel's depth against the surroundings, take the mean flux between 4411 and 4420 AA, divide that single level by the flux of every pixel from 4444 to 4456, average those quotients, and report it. 1.04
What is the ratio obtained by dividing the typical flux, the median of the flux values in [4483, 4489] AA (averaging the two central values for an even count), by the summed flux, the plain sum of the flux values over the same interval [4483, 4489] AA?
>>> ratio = 0.34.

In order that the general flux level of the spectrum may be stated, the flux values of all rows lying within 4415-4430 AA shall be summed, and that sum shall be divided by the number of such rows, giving 0.67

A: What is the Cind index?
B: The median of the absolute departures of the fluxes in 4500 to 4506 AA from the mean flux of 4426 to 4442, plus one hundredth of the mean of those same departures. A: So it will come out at 0.26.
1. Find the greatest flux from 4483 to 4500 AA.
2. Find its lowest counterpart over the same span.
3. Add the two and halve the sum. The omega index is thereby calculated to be 0.82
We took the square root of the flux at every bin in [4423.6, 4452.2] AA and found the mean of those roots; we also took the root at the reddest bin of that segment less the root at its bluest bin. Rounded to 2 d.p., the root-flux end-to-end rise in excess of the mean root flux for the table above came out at -0.76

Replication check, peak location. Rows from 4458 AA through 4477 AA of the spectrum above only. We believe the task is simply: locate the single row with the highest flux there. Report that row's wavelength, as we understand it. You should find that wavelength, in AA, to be 4473.77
